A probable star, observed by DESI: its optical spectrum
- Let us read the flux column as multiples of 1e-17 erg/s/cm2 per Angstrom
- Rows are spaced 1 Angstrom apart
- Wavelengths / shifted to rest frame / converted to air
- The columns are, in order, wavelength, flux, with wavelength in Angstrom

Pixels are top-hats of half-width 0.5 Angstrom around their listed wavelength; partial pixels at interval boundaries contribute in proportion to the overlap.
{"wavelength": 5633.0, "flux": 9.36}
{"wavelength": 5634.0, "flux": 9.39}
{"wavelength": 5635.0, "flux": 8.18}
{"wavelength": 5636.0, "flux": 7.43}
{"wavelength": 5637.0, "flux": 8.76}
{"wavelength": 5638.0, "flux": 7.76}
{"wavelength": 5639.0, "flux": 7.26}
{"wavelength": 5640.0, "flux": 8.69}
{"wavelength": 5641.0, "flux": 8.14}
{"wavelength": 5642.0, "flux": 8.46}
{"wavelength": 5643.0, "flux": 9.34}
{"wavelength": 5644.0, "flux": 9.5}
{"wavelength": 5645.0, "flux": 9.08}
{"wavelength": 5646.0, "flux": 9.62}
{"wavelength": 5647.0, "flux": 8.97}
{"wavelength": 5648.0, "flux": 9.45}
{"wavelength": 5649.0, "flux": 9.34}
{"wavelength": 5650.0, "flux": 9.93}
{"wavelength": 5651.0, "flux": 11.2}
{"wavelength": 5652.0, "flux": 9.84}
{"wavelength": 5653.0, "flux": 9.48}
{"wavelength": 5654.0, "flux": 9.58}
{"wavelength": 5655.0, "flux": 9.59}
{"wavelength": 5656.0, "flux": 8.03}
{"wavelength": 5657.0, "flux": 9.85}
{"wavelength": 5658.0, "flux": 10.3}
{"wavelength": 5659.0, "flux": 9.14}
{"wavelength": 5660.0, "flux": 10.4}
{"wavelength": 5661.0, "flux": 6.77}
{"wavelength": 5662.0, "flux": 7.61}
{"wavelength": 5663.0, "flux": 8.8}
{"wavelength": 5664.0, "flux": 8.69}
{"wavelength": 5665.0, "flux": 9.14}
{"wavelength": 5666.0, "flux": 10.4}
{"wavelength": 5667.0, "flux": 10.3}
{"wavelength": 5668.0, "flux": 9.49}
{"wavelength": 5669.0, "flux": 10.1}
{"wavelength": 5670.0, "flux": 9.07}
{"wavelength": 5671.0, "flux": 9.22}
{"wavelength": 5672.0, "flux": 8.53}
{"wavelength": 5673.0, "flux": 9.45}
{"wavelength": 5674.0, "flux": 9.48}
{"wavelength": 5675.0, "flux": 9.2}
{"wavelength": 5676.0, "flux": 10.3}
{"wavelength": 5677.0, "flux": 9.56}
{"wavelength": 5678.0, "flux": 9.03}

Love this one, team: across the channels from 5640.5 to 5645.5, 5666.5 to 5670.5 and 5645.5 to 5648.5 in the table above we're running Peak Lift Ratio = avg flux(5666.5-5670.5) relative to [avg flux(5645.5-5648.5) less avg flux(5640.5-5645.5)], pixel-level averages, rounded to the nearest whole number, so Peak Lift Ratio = 22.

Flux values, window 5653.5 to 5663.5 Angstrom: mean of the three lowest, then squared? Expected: 56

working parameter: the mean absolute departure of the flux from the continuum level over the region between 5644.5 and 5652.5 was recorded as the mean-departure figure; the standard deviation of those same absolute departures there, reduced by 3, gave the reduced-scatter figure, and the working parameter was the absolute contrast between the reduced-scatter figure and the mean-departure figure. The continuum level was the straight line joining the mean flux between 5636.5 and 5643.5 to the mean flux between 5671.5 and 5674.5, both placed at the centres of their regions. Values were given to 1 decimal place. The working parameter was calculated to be 3.5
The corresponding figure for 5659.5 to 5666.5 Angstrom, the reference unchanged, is 3.2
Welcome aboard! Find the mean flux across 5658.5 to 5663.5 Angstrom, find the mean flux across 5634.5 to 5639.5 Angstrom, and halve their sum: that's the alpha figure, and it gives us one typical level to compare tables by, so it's 8.21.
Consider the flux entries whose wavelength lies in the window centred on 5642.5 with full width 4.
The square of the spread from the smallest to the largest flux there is 1.8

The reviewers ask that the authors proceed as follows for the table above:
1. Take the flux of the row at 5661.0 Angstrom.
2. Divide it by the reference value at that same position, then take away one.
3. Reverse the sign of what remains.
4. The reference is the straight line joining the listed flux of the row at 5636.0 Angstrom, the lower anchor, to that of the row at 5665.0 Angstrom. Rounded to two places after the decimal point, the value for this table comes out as 0.24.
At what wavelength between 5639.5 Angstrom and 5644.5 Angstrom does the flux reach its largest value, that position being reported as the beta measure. 5644.0 Angstrom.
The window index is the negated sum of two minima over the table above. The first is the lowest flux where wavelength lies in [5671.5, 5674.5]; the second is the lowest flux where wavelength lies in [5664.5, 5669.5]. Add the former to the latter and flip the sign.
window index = -17.7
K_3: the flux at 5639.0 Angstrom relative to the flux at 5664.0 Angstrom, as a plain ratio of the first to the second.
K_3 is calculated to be 0.84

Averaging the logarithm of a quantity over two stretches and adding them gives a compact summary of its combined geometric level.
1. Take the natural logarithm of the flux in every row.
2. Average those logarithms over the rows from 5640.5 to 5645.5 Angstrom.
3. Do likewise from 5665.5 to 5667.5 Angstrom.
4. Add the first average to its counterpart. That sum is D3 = 4.52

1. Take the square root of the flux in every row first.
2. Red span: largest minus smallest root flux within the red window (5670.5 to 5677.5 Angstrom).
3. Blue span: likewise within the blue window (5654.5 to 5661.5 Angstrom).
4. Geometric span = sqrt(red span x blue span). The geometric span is 0.42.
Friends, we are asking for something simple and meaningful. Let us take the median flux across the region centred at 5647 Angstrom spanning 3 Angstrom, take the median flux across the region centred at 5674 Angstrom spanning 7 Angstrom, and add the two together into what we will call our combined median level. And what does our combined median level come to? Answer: 18.9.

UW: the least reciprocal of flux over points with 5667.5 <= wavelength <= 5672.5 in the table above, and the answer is 0.099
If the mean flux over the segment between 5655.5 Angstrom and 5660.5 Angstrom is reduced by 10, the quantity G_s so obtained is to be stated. -0.46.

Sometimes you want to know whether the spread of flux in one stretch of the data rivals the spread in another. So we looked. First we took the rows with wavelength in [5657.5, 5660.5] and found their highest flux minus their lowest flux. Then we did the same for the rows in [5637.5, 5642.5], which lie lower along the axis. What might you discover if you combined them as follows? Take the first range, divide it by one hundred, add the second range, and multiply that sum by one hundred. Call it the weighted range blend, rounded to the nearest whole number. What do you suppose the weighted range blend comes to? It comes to 144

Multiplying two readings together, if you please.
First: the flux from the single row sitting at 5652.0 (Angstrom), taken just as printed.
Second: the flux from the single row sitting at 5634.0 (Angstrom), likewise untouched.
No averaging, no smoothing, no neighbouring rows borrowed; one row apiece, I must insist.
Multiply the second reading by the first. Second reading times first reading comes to 92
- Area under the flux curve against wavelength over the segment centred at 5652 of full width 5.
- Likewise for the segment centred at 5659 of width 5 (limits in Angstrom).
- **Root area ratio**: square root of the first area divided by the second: 1.04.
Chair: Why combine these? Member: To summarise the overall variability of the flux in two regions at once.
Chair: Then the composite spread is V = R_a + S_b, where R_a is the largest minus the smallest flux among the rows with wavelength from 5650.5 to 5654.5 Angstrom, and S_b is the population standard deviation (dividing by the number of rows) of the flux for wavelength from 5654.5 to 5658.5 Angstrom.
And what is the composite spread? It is 2.6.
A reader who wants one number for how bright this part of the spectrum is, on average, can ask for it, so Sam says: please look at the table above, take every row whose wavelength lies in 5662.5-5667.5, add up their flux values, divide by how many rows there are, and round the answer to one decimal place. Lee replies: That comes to 9.5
